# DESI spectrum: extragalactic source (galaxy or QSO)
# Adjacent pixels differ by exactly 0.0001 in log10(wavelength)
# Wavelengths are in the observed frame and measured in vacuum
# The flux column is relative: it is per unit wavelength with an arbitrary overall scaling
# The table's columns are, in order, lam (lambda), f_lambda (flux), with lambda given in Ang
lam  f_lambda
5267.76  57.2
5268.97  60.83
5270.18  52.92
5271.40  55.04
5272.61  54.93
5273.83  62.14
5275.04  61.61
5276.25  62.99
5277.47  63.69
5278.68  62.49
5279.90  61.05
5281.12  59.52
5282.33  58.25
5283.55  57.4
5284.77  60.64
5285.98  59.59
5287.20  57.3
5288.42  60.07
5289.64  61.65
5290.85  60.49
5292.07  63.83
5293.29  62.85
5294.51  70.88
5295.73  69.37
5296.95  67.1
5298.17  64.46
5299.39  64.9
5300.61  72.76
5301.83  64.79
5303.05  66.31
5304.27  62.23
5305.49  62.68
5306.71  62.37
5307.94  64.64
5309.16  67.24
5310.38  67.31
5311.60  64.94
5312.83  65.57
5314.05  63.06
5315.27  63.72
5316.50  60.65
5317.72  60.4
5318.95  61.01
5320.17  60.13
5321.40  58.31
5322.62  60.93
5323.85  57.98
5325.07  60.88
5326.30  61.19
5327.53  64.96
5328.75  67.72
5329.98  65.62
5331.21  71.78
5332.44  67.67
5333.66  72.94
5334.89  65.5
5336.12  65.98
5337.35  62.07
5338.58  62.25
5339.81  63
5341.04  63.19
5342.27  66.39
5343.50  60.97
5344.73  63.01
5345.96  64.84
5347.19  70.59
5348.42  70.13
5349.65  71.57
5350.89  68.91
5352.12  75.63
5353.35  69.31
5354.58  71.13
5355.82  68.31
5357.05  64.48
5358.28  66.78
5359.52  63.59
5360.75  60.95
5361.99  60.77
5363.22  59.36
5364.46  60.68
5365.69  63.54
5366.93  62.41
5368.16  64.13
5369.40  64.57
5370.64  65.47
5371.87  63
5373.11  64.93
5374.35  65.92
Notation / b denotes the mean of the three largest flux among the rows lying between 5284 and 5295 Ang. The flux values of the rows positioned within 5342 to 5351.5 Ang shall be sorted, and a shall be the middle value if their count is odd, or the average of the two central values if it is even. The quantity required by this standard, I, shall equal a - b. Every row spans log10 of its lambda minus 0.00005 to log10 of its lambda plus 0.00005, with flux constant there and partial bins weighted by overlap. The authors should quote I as 2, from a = 68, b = 66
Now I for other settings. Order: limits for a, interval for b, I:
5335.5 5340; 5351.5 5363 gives -9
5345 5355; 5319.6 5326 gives 10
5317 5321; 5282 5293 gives -2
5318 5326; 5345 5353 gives -12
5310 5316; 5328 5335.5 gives -6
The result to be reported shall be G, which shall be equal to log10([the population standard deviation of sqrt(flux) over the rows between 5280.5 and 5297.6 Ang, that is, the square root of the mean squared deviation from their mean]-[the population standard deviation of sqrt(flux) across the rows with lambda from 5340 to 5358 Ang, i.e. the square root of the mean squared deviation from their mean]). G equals -1.7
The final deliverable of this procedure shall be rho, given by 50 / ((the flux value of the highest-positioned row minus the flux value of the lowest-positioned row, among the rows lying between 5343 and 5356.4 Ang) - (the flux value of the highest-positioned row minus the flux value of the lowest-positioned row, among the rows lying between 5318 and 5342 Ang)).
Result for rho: 10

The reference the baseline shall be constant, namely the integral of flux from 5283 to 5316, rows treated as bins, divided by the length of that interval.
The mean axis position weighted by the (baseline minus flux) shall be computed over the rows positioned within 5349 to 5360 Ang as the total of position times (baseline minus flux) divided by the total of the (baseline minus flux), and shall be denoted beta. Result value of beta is 5352.8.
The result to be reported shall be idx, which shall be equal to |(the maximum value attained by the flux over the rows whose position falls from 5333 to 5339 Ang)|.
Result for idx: 73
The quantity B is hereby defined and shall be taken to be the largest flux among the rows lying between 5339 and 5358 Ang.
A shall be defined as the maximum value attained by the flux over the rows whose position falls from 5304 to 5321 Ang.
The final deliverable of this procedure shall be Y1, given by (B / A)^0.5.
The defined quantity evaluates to 1.06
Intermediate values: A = 67.31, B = 75.63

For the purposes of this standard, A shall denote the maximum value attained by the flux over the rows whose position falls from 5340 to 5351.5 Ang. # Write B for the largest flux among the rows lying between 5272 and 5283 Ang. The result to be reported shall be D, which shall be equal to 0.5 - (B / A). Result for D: -0.39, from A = 71.57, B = 63.69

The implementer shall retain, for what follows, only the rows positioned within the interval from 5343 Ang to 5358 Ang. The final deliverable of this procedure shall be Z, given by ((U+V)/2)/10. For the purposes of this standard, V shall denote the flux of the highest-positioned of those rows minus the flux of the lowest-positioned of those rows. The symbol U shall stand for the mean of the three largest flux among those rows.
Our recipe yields 3.81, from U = 73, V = 4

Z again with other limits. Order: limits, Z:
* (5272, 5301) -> 4.44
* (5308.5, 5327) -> 3.03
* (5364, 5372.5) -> 3.35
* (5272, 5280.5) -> 3.46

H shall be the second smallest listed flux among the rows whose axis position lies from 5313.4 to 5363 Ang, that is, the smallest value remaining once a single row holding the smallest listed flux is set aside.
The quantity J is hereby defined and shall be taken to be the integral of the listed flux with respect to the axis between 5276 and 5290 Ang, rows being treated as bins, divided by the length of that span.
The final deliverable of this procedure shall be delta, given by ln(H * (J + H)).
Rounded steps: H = 58.31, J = 60.3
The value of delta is 8.84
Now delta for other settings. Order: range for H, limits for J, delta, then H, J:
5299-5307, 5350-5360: 9.01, 62.37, 68.6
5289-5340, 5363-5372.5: 8.86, 58.31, 63.0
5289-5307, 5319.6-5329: 8.93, 61.65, 61.3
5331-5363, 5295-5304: 8.96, 60.95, 67.0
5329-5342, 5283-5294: 8.94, 62.25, 60.5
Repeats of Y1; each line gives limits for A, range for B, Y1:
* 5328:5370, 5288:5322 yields 0.98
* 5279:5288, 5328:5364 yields 1.11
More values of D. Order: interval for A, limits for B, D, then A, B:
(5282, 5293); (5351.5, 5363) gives -0.68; 63.83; 75.63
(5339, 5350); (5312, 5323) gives -0.42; 71.57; 65.57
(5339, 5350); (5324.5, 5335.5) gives -0.52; 71.57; 72.94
